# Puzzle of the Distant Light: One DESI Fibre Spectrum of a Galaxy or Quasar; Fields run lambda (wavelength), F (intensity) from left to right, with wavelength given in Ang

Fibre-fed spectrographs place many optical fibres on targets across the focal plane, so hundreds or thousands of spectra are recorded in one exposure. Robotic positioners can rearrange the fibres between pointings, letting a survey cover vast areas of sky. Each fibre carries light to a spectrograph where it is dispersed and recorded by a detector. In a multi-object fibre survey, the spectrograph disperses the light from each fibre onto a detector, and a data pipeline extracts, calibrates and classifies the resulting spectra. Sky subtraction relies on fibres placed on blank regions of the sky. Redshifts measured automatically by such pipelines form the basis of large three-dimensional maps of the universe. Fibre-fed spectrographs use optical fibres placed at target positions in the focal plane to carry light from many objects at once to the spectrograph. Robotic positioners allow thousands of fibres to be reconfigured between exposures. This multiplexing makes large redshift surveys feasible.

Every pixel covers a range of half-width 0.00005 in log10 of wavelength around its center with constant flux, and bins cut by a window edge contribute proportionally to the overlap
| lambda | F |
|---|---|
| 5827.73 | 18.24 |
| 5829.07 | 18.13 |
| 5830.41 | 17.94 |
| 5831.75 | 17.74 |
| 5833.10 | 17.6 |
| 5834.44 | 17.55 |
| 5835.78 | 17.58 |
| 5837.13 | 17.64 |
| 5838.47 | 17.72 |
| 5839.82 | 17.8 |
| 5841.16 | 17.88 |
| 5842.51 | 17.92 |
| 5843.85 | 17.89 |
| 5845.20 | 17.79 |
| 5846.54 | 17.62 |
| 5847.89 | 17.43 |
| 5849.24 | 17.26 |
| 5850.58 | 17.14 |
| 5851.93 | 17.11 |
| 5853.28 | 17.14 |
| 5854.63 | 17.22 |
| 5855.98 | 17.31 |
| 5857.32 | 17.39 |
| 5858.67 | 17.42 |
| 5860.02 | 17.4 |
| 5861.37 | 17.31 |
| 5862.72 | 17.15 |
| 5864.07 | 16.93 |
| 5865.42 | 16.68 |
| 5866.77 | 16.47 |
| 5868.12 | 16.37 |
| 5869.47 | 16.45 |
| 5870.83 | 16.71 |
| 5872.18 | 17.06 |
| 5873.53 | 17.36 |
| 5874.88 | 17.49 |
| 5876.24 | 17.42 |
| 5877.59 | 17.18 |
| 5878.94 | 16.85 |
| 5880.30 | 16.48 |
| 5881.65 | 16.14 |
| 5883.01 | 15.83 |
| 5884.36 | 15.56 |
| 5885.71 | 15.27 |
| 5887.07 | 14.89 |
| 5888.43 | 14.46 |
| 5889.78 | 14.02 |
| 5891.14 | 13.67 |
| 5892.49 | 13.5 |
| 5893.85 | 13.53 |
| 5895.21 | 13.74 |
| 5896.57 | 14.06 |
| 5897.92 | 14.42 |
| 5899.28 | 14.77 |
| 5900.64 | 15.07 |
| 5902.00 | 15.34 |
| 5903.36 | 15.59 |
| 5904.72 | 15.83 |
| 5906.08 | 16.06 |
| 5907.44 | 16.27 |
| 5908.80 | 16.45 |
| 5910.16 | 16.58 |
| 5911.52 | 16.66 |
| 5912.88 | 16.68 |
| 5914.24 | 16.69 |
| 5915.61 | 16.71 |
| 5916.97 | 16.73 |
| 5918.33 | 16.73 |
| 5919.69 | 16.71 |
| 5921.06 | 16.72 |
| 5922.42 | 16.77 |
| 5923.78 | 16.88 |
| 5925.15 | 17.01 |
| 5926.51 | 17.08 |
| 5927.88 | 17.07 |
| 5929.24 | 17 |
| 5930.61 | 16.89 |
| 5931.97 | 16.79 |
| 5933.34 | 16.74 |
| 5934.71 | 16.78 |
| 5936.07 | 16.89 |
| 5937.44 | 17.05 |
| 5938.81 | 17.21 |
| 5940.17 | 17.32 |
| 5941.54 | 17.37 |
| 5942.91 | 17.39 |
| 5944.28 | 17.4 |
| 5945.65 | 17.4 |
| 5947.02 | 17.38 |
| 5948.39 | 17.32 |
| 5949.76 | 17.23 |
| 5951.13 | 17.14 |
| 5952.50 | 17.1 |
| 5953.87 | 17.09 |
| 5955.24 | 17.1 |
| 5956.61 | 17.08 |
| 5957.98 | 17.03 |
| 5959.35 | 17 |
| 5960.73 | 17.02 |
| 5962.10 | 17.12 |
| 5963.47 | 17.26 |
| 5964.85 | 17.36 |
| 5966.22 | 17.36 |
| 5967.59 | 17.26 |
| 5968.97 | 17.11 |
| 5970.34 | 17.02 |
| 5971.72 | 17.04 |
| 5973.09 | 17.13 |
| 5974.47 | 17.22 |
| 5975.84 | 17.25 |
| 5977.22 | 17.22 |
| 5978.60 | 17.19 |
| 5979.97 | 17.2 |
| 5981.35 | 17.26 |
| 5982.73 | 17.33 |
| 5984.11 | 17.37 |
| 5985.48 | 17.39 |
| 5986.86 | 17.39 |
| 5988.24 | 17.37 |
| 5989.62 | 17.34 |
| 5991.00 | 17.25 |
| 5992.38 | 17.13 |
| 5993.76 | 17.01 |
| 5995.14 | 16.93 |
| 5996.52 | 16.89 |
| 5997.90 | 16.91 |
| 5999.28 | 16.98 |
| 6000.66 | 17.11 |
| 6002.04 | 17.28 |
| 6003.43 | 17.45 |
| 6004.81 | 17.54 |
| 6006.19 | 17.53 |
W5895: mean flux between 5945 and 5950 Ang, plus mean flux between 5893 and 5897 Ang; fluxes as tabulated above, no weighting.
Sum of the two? 31.1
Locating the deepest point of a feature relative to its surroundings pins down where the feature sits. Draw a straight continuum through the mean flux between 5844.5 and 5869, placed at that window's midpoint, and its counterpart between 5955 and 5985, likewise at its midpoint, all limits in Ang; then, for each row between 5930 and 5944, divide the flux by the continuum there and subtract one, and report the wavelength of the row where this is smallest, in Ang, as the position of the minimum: 5933.34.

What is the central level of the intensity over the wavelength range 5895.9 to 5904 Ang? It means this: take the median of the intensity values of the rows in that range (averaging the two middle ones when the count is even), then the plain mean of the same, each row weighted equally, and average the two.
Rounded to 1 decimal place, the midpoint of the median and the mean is 14.9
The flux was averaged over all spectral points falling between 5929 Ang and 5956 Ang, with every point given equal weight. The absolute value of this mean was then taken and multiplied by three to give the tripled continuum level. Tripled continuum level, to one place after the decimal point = 51.4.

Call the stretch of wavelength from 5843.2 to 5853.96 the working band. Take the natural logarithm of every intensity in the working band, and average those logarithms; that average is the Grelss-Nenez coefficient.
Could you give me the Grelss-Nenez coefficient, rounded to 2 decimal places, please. 2.86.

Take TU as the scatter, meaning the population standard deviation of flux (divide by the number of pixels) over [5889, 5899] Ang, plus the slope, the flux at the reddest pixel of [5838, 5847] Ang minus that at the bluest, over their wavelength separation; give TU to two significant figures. 0.30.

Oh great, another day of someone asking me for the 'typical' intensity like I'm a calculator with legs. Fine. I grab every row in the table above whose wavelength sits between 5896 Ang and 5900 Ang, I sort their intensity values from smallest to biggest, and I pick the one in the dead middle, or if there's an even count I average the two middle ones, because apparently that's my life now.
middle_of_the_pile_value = 14.4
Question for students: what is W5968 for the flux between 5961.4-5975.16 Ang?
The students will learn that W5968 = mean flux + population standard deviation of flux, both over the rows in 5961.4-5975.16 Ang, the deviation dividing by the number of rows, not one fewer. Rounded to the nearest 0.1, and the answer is 17.3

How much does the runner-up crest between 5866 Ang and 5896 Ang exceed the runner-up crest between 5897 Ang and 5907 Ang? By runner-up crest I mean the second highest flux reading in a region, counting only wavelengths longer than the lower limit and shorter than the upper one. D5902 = 1.6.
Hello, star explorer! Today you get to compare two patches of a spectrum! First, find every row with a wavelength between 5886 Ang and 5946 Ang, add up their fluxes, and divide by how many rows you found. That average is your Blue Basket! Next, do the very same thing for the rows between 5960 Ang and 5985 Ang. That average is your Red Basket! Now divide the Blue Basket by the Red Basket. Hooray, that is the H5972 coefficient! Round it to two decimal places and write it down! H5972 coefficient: 0.94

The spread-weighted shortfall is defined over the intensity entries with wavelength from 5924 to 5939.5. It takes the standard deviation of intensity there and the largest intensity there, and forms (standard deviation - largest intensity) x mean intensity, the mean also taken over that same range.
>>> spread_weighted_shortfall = -289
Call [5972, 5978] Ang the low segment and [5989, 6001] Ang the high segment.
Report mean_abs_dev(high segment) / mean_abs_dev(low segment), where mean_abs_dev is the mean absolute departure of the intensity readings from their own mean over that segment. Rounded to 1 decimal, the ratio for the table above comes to 3.5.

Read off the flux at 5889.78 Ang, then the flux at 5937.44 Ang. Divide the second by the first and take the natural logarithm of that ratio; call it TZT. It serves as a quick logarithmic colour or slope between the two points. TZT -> 0.20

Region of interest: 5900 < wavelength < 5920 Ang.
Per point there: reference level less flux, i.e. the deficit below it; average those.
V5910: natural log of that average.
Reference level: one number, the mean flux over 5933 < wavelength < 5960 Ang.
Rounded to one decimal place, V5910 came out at -0.1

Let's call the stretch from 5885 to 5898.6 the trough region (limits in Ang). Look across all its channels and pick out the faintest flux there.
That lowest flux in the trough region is 13.5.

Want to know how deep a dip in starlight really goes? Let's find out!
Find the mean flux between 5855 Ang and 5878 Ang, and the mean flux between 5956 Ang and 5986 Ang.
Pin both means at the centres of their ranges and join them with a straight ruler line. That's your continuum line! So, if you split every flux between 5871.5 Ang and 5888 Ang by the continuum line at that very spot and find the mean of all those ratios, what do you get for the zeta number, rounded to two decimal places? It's 0.96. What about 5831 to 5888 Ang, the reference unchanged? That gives 1.00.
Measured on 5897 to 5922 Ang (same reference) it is 0.94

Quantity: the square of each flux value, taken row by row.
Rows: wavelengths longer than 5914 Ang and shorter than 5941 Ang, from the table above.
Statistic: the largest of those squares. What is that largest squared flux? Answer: 300.0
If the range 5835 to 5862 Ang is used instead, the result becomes 321.1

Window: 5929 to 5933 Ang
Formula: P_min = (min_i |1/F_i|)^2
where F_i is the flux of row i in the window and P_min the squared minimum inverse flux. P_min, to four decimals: 0.0035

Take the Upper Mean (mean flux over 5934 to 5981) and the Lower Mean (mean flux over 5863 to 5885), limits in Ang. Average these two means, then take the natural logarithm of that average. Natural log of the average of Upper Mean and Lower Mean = 2.83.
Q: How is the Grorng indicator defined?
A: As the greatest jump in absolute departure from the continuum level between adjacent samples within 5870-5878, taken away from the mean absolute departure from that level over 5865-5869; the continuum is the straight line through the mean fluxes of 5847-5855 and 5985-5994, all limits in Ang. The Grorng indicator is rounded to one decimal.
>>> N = 0.4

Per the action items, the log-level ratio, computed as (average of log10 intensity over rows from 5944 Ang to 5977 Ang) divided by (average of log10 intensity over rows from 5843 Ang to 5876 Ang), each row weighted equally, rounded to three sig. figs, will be 1.00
